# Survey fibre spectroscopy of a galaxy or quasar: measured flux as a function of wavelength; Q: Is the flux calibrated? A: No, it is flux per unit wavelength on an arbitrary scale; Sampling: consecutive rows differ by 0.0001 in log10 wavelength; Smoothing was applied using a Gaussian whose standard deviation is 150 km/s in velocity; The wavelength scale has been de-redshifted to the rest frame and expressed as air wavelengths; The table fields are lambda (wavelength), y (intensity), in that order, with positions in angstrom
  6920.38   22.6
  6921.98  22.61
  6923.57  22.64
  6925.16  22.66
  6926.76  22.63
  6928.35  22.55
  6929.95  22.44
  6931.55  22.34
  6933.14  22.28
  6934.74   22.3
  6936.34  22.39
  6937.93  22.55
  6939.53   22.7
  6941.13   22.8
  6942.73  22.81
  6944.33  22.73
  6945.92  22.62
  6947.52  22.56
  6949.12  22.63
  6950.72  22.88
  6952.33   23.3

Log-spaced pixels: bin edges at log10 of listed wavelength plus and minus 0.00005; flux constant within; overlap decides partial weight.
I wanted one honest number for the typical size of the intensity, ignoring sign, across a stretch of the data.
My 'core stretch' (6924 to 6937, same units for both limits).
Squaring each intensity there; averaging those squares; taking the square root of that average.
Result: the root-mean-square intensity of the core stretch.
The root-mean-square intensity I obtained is 22.4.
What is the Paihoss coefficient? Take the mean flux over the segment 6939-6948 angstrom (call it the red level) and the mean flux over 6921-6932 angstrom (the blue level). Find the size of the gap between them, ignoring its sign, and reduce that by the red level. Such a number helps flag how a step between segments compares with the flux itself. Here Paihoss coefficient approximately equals -22.55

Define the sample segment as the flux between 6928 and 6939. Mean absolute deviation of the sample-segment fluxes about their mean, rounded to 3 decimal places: 0.091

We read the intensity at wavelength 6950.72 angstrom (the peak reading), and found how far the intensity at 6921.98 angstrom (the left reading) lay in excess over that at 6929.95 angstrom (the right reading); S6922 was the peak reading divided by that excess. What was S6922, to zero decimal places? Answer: 135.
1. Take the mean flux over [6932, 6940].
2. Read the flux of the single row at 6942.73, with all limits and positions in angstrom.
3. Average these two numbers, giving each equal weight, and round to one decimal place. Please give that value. 22.6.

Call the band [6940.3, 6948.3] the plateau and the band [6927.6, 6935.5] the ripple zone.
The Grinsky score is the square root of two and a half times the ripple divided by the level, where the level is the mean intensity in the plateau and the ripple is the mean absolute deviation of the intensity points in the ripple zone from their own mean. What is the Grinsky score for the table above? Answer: 0.100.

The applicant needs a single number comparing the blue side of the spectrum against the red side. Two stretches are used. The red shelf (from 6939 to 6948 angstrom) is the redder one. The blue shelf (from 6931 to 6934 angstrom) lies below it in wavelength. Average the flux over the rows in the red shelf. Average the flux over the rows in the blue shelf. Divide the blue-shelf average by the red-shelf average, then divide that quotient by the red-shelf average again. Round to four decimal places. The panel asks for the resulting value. 0.0433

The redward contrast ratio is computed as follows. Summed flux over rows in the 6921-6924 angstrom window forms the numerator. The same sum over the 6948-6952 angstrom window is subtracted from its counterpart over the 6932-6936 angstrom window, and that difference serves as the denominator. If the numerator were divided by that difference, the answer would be -49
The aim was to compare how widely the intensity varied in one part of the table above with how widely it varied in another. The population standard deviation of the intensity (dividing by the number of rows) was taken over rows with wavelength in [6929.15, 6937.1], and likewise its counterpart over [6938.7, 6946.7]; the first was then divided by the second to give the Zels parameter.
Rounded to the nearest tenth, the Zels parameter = 0.8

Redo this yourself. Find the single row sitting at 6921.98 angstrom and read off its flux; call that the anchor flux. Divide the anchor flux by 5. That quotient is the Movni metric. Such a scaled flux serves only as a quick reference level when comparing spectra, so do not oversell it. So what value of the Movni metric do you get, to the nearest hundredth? 4.52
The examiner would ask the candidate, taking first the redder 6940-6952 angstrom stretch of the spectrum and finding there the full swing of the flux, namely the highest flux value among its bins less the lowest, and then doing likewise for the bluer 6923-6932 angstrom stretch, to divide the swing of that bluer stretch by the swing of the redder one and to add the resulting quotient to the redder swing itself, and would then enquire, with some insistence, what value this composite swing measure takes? 1.3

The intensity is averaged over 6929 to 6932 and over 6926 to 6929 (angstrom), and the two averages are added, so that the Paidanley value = 45.0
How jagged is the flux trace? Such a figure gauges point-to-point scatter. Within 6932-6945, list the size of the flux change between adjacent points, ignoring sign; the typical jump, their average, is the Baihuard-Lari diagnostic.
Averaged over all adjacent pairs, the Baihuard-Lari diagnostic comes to 0.087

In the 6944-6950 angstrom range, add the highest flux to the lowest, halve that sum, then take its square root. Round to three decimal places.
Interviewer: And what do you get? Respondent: 4.759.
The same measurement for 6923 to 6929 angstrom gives 4.754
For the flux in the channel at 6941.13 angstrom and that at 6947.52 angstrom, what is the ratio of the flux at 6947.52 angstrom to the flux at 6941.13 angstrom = 0.99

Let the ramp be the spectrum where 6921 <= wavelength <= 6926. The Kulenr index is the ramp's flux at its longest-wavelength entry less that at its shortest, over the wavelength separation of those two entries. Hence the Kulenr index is 0.016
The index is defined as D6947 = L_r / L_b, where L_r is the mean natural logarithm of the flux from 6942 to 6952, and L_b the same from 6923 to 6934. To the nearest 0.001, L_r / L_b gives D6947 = 1.003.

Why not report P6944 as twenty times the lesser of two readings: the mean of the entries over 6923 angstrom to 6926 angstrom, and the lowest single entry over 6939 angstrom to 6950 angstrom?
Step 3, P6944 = 451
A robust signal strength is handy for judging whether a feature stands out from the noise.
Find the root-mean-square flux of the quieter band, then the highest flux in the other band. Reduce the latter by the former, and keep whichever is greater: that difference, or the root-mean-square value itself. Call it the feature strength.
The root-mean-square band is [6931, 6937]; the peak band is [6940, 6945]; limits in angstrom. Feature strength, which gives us 22.3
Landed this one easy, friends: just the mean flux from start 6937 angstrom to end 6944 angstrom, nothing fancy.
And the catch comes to 22.7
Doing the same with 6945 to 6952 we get 22.7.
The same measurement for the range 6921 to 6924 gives 22.6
